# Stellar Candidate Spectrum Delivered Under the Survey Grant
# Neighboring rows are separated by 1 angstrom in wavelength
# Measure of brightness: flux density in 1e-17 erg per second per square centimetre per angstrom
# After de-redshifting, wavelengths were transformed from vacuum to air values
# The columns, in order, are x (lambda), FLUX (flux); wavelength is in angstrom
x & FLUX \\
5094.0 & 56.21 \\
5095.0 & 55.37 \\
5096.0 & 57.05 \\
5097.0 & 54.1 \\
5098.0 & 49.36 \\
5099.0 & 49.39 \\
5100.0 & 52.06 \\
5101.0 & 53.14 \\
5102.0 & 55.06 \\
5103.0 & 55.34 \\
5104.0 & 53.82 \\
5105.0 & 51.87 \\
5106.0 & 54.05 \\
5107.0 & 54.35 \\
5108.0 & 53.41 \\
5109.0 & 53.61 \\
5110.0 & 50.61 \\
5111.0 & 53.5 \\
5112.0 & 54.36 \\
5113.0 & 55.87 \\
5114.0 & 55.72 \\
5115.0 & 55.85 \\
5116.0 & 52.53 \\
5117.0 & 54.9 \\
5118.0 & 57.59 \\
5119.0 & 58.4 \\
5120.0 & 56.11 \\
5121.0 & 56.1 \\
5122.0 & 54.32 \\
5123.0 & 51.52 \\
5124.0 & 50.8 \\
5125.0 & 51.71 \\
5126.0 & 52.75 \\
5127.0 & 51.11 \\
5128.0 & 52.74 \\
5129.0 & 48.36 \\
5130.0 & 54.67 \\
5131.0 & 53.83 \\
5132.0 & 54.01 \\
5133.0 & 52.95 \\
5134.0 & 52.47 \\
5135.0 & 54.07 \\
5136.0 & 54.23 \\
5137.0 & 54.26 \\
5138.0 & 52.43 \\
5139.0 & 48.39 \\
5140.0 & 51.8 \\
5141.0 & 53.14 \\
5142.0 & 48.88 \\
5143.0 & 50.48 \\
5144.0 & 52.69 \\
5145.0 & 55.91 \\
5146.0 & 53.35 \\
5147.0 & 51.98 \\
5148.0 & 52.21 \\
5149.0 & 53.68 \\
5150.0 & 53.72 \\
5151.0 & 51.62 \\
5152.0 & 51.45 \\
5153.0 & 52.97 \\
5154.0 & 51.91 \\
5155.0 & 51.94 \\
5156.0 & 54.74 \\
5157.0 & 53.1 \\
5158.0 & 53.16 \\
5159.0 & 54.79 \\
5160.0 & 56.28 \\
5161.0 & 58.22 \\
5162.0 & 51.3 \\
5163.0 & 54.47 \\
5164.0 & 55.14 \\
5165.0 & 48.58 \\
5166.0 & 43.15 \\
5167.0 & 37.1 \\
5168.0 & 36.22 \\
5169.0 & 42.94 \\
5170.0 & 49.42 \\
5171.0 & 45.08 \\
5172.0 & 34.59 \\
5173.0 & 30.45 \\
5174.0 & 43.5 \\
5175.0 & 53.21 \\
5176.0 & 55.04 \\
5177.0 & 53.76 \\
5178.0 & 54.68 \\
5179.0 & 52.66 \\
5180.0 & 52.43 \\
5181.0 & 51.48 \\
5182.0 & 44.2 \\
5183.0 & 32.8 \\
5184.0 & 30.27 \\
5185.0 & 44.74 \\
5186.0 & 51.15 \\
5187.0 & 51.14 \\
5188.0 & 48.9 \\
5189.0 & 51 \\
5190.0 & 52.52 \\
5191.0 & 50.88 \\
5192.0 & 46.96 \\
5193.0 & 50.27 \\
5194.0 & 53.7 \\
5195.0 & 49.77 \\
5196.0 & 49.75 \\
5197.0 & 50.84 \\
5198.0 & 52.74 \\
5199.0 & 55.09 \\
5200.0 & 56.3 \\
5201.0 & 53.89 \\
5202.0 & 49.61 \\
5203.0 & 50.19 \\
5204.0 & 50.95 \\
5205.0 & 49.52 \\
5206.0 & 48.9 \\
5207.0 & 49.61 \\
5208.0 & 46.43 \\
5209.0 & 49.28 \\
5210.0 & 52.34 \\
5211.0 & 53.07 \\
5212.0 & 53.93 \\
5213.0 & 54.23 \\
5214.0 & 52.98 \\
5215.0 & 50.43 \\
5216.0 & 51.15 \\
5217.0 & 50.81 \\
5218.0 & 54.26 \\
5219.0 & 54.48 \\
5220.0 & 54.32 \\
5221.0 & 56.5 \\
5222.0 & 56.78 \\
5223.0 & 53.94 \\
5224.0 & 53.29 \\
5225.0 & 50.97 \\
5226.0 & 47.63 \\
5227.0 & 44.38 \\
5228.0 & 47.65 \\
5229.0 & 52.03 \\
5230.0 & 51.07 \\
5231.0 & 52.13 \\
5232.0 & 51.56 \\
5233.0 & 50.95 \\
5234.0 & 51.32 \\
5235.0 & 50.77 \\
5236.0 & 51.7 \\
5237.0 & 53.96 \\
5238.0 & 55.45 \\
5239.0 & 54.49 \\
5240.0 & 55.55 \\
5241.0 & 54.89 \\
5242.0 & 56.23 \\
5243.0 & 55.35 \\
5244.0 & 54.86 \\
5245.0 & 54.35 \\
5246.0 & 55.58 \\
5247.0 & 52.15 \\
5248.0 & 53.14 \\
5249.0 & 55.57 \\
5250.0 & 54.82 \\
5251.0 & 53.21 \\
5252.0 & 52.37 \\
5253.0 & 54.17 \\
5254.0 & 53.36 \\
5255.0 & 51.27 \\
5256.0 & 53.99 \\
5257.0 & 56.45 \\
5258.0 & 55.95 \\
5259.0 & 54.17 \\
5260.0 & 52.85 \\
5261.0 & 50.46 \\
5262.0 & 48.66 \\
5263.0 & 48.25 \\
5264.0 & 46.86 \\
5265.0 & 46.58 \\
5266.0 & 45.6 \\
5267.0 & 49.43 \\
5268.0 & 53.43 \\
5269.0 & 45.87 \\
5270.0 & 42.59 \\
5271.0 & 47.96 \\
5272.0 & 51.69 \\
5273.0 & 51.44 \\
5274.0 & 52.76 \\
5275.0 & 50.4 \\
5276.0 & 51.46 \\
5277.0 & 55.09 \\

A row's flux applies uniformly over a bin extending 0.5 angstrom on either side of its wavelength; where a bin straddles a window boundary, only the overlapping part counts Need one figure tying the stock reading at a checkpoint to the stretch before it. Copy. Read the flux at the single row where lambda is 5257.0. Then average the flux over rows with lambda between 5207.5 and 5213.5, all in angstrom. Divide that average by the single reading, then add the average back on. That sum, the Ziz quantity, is 52.5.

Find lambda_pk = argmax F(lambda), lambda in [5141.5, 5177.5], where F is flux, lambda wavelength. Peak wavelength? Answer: 5161.0 angstrom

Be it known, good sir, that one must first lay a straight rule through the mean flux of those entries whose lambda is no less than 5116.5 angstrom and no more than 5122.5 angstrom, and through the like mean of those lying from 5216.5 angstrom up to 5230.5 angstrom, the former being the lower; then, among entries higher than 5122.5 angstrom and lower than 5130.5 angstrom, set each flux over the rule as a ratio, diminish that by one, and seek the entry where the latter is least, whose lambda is 5129.0 angstrom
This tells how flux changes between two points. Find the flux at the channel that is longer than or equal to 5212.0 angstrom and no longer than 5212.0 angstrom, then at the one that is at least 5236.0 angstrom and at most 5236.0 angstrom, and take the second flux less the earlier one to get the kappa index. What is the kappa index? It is -2.2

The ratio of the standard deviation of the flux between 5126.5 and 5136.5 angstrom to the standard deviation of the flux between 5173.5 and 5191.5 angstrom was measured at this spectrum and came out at 0.3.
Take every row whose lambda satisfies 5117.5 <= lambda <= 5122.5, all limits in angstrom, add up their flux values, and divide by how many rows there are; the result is 56.5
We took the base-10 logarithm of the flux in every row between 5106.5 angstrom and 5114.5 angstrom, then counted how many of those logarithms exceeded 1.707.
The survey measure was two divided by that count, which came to 0.286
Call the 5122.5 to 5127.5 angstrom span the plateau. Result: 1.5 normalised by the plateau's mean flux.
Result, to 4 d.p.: 0.0291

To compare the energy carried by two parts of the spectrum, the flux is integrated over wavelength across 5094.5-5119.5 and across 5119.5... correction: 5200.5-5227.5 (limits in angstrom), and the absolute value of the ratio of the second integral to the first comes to 1.0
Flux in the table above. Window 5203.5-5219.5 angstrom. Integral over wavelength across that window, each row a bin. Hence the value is 822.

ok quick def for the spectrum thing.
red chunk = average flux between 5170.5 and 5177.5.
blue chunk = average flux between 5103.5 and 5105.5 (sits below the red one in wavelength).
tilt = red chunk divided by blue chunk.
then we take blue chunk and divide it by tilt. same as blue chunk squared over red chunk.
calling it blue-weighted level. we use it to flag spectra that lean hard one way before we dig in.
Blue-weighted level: 62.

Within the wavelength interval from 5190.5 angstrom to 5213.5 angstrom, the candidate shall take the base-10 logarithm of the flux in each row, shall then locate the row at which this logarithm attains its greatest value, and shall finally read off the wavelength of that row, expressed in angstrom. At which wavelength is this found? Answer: 5200.0 angstrom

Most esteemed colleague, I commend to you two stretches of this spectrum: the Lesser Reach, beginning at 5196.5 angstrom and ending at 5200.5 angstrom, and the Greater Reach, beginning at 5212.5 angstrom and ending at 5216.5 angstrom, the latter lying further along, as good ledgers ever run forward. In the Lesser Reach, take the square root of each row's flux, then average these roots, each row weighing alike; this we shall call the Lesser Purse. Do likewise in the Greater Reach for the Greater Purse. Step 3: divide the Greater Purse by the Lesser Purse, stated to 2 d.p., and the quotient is 0.99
